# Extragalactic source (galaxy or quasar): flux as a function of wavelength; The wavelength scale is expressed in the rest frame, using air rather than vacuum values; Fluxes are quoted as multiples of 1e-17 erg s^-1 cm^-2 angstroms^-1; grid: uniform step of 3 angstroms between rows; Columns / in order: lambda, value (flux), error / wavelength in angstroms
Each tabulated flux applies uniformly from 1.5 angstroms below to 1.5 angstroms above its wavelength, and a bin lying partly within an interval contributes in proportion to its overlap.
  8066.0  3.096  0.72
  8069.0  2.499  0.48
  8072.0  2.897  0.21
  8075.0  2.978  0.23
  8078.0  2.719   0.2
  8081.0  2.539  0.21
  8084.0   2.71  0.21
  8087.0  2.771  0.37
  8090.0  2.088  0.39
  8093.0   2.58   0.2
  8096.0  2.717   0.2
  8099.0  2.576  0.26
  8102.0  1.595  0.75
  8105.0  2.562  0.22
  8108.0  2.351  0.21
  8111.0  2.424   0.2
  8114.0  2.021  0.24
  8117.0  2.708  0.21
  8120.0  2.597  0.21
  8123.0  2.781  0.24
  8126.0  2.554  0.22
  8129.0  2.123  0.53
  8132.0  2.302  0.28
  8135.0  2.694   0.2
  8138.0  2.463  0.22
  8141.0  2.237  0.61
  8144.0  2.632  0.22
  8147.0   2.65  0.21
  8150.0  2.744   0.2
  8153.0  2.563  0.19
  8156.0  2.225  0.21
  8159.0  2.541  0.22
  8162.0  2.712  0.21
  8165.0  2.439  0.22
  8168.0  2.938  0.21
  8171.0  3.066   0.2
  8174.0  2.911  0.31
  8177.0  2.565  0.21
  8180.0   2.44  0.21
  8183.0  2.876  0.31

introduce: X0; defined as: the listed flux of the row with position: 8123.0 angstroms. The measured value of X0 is 2.781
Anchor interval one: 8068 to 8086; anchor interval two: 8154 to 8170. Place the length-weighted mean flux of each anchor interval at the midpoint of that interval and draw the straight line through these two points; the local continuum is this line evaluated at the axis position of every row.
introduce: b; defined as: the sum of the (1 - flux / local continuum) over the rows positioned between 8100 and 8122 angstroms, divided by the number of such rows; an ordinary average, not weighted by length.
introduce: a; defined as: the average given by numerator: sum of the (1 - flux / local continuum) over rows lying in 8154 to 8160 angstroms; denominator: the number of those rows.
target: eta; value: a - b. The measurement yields -0.05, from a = 0.081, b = 0.13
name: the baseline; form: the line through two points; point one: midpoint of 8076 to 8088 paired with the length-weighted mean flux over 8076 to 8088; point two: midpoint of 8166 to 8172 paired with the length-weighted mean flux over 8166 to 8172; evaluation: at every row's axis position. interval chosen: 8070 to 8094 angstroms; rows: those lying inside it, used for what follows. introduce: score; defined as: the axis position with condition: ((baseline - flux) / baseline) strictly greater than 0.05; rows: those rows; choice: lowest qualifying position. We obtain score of 8081.0 angstroms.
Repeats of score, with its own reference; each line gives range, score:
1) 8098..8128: 8099.0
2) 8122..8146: 8126.0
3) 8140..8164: 8141.0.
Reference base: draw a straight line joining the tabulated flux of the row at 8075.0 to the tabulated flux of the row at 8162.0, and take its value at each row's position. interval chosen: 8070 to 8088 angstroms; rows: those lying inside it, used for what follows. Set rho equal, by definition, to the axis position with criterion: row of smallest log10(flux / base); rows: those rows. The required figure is 8081.0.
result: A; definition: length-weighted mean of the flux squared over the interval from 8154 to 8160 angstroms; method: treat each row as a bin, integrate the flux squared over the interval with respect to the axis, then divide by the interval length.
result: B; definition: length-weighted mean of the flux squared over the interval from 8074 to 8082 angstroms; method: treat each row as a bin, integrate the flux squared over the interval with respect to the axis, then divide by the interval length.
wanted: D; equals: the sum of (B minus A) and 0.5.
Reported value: 2.3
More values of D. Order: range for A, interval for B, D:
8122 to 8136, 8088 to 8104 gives -0.1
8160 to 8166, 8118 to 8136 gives 0.2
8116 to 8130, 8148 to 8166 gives 0.4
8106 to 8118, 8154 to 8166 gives 1.0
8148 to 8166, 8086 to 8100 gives 0.5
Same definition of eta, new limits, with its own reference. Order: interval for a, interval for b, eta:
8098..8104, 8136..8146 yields 0.16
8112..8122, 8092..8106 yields -0.02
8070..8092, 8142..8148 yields 0.03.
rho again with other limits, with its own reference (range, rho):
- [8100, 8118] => 8102.0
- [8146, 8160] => 8156.0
